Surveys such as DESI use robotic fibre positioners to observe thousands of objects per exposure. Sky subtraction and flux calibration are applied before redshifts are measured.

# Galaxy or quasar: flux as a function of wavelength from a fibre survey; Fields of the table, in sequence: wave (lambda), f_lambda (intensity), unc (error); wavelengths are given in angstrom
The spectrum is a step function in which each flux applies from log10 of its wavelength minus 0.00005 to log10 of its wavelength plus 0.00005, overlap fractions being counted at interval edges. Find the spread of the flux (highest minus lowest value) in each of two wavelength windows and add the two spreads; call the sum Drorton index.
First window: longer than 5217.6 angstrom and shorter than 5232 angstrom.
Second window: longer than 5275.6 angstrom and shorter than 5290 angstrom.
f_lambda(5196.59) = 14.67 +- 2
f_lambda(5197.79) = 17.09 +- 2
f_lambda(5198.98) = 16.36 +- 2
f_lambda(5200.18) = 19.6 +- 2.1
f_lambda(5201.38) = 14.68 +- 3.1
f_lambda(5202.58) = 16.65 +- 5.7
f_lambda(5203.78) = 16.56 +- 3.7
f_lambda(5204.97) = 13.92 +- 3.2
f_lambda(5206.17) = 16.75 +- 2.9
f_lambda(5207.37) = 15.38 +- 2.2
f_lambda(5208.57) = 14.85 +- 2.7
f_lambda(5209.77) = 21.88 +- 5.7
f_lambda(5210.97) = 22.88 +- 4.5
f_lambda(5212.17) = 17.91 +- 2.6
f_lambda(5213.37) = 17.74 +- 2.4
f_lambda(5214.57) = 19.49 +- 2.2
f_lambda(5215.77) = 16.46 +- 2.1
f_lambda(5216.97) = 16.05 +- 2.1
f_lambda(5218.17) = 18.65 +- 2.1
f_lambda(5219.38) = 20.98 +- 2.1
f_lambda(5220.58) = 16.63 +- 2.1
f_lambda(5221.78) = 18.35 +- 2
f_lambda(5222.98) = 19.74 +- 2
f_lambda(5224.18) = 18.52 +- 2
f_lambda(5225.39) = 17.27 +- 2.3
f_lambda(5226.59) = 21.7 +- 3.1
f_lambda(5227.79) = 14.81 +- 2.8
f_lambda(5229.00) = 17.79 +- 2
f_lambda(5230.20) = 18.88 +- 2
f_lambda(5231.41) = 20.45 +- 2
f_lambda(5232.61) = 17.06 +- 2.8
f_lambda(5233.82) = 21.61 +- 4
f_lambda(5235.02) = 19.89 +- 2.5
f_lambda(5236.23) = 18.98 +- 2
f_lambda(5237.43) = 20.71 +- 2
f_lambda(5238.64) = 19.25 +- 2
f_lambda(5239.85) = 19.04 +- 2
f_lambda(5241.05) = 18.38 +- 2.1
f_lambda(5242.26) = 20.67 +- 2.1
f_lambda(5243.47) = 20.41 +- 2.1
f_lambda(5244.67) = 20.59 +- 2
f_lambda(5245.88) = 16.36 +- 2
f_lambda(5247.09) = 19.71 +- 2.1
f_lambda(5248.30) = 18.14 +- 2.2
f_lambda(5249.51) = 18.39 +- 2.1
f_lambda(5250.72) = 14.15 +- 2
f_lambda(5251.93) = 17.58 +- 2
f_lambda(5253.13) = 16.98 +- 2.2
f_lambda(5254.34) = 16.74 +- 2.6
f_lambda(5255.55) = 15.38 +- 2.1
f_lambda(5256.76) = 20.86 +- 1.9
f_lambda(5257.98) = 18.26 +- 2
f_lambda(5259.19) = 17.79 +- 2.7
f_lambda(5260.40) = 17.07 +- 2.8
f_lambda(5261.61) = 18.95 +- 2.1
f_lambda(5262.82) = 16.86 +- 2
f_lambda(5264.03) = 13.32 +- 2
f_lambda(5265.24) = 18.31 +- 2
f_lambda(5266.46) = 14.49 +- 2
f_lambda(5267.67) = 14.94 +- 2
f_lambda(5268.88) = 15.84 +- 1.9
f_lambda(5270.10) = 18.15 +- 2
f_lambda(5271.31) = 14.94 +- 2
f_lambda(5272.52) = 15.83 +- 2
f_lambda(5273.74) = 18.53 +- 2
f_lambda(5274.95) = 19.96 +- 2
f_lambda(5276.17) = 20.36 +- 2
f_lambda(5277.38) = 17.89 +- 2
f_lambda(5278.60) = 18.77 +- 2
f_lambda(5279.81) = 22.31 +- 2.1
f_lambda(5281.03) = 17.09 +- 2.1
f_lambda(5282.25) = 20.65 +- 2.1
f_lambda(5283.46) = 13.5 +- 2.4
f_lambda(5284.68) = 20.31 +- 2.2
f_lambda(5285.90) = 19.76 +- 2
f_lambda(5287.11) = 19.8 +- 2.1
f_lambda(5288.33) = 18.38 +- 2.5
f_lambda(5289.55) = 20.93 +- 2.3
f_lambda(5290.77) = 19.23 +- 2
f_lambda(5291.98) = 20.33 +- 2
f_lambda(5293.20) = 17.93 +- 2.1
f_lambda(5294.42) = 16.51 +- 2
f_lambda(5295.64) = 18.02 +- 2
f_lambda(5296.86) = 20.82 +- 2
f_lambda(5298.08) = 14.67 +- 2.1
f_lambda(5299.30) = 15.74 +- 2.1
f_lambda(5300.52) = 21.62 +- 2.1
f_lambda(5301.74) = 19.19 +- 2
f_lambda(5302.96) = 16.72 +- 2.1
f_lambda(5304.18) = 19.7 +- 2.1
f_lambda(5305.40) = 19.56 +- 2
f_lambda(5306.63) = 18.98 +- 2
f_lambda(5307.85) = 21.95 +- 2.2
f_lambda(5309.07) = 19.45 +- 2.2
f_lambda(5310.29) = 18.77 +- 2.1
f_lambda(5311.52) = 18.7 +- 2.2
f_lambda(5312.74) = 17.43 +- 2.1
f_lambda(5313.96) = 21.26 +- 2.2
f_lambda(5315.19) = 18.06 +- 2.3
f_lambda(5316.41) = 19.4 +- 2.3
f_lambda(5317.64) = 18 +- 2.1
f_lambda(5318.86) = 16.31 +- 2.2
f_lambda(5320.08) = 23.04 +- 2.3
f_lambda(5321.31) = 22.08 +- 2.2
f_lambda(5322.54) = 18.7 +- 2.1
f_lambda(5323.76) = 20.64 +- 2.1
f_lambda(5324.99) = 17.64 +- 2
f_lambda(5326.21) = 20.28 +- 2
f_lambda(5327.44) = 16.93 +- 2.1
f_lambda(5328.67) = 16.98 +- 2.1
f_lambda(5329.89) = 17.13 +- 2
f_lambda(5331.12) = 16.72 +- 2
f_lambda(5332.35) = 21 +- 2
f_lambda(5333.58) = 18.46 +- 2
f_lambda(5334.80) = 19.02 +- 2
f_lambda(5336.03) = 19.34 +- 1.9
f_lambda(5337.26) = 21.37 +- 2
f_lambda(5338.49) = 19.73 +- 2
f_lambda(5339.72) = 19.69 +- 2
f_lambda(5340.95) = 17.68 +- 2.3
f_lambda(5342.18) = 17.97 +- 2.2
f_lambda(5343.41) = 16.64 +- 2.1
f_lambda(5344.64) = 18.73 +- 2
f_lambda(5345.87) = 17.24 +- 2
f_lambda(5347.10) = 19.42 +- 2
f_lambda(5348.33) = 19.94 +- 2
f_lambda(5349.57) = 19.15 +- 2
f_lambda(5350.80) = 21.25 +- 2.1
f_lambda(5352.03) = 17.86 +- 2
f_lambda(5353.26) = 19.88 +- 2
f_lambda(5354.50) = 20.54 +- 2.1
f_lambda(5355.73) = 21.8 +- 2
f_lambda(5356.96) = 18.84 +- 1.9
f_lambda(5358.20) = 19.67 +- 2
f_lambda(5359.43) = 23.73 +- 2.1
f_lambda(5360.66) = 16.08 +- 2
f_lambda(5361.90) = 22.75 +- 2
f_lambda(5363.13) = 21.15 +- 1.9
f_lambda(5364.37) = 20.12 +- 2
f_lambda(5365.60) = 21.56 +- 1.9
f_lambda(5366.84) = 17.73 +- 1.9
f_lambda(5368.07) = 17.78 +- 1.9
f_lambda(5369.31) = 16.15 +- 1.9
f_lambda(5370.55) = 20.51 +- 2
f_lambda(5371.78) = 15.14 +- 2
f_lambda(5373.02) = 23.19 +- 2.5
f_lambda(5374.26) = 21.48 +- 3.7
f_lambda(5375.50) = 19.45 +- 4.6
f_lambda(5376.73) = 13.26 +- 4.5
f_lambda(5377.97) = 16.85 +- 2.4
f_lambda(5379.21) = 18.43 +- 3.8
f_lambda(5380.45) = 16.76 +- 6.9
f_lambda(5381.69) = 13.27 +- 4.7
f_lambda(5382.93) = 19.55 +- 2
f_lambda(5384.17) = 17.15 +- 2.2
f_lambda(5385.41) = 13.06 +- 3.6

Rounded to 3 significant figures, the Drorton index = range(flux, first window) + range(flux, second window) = 15.7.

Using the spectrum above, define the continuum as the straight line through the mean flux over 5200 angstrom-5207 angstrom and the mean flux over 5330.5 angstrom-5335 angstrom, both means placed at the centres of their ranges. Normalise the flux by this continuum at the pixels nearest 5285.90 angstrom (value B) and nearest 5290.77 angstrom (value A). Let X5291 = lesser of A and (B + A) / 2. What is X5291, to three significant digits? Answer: 1.07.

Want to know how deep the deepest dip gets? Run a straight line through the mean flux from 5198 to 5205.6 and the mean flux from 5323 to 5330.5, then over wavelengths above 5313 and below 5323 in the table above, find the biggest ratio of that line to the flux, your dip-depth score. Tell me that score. 1.11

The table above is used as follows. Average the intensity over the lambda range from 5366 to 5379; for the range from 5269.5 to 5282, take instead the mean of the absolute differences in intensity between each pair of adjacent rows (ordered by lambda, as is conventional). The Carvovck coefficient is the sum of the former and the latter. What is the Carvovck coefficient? 20.5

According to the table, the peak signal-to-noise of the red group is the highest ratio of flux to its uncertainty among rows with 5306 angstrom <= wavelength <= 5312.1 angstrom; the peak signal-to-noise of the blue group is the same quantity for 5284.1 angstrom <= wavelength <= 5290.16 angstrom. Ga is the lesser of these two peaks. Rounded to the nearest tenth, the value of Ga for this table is 9.9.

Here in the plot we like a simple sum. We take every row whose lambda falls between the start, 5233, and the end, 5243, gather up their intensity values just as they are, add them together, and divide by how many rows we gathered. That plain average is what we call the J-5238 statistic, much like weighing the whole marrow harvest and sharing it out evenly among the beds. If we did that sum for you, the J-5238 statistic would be 19.8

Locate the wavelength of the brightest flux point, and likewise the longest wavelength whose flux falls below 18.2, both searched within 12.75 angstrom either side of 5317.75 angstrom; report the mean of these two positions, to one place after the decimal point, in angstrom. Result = 5325.0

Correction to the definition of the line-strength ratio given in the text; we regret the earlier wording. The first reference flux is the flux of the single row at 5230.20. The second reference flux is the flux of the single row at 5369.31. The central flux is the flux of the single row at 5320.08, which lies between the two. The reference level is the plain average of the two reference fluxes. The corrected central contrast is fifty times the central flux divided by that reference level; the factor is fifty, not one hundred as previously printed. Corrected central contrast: 65.8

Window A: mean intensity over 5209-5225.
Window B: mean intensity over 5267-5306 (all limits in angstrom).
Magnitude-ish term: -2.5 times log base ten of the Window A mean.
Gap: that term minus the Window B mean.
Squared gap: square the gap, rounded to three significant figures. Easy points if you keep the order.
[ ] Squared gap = 465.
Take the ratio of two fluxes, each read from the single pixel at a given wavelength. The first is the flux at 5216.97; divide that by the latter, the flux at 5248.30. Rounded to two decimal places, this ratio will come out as 0.88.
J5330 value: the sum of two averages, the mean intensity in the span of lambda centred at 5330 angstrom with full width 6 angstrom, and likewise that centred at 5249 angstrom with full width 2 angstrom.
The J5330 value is 36.0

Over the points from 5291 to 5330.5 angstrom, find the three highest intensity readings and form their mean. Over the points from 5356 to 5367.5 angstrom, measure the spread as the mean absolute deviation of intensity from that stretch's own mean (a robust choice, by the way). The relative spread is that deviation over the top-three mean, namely 0.084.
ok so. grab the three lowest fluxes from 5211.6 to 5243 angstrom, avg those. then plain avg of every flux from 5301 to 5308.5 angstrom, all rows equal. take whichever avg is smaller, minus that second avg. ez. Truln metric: -3.6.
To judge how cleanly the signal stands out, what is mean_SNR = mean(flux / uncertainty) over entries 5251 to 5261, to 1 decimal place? 7.9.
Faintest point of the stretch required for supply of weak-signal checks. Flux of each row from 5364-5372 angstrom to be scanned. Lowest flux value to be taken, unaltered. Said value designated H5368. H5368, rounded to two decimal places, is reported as 15.14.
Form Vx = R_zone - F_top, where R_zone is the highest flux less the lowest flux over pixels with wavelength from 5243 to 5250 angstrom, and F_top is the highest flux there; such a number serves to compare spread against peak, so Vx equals -16.4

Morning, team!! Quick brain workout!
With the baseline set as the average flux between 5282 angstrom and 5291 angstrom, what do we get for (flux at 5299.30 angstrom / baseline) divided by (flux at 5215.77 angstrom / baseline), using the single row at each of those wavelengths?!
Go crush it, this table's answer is 0.96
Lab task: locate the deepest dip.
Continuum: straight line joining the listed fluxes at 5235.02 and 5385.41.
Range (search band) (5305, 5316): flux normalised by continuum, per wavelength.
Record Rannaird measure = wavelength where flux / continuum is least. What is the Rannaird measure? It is 5312.74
